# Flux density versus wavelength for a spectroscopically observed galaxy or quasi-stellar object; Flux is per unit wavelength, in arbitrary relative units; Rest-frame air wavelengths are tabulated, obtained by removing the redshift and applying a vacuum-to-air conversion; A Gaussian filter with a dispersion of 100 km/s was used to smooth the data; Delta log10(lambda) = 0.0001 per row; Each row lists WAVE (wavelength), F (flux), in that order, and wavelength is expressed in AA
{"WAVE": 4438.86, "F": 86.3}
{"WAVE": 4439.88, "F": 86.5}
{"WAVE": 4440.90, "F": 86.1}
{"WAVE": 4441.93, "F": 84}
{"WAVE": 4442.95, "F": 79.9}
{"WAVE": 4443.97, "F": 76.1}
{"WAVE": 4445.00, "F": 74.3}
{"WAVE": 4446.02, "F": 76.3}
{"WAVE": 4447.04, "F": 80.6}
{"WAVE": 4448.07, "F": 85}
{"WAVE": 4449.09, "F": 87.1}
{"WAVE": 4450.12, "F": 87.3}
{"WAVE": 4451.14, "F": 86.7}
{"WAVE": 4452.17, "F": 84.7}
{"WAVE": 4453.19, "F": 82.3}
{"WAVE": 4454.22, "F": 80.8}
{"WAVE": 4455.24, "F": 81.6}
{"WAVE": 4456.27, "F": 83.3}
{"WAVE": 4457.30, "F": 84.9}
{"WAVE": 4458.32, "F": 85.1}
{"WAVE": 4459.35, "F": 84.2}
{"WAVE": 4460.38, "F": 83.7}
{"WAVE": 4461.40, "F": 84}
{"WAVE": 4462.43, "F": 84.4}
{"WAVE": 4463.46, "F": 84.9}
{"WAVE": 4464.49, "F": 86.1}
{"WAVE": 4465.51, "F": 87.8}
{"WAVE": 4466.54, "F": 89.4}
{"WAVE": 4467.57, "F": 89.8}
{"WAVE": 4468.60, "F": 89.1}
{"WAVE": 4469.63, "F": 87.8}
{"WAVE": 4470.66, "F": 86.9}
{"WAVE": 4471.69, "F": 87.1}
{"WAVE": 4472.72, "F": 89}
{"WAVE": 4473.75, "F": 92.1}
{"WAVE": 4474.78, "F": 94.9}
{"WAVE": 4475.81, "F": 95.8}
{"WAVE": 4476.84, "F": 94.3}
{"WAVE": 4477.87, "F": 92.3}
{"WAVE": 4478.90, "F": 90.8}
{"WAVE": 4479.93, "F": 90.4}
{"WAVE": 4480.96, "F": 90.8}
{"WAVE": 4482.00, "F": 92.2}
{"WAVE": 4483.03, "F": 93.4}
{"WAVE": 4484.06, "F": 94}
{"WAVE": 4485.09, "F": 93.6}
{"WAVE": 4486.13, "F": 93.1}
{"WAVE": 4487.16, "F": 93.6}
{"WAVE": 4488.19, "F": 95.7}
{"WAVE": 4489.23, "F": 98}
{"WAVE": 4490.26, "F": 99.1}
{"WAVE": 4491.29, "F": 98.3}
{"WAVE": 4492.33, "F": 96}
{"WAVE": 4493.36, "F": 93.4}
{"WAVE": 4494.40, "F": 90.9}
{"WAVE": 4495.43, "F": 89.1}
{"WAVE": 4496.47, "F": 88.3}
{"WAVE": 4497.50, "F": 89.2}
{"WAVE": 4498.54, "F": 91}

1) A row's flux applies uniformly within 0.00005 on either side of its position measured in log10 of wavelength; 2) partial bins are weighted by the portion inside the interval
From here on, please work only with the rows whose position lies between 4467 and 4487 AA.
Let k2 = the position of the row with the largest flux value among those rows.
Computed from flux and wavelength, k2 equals 4475.81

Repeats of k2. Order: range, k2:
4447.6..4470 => 4467.57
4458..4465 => 4464.49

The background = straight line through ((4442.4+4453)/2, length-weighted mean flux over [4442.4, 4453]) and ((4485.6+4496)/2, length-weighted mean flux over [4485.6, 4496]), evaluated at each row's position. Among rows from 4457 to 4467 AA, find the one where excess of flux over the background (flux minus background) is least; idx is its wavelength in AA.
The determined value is 4461.40 AA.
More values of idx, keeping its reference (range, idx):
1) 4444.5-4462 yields 4445.00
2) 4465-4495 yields 4494.40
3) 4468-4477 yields 4471.69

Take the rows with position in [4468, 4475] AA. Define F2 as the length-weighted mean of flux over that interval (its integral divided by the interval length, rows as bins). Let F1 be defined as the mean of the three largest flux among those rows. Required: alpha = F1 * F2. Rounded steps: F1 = 92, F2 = 89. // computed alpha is 8218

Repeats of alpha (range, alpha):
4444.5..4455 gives 7185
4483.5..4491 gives 9316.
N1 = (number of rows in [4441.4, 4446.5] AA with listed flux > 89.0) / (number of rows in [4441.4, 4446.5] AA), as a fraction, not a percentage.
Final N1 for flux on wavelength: 0.00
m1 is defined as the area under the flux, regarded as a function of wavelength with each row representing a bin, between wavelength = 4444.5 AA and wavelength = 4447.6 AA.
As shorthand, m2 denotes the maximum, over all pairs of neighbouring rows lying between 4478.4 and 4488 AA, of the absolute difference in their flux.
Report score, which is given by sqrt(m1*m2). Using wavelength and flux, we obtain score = 18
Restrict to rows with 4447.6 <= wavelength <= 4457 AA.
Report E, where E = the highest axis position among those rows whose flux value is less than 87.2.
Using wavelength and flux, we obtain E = 4456.27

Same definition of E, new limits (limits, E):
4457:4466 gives 4464.49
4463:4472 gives 4471.69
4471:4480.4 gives 4471.69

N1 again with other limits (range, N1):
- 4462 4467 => 0.20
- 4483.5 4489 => 1.00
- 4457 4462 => 0.00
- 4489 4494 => 1.00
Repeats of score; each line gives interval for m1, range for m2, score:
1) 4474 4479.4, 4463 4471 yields 29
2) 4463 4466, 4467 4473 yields 22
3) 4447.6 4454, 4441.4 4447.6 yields 48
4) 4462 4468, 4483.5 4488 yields 16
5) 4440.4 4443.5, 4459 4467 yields 21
